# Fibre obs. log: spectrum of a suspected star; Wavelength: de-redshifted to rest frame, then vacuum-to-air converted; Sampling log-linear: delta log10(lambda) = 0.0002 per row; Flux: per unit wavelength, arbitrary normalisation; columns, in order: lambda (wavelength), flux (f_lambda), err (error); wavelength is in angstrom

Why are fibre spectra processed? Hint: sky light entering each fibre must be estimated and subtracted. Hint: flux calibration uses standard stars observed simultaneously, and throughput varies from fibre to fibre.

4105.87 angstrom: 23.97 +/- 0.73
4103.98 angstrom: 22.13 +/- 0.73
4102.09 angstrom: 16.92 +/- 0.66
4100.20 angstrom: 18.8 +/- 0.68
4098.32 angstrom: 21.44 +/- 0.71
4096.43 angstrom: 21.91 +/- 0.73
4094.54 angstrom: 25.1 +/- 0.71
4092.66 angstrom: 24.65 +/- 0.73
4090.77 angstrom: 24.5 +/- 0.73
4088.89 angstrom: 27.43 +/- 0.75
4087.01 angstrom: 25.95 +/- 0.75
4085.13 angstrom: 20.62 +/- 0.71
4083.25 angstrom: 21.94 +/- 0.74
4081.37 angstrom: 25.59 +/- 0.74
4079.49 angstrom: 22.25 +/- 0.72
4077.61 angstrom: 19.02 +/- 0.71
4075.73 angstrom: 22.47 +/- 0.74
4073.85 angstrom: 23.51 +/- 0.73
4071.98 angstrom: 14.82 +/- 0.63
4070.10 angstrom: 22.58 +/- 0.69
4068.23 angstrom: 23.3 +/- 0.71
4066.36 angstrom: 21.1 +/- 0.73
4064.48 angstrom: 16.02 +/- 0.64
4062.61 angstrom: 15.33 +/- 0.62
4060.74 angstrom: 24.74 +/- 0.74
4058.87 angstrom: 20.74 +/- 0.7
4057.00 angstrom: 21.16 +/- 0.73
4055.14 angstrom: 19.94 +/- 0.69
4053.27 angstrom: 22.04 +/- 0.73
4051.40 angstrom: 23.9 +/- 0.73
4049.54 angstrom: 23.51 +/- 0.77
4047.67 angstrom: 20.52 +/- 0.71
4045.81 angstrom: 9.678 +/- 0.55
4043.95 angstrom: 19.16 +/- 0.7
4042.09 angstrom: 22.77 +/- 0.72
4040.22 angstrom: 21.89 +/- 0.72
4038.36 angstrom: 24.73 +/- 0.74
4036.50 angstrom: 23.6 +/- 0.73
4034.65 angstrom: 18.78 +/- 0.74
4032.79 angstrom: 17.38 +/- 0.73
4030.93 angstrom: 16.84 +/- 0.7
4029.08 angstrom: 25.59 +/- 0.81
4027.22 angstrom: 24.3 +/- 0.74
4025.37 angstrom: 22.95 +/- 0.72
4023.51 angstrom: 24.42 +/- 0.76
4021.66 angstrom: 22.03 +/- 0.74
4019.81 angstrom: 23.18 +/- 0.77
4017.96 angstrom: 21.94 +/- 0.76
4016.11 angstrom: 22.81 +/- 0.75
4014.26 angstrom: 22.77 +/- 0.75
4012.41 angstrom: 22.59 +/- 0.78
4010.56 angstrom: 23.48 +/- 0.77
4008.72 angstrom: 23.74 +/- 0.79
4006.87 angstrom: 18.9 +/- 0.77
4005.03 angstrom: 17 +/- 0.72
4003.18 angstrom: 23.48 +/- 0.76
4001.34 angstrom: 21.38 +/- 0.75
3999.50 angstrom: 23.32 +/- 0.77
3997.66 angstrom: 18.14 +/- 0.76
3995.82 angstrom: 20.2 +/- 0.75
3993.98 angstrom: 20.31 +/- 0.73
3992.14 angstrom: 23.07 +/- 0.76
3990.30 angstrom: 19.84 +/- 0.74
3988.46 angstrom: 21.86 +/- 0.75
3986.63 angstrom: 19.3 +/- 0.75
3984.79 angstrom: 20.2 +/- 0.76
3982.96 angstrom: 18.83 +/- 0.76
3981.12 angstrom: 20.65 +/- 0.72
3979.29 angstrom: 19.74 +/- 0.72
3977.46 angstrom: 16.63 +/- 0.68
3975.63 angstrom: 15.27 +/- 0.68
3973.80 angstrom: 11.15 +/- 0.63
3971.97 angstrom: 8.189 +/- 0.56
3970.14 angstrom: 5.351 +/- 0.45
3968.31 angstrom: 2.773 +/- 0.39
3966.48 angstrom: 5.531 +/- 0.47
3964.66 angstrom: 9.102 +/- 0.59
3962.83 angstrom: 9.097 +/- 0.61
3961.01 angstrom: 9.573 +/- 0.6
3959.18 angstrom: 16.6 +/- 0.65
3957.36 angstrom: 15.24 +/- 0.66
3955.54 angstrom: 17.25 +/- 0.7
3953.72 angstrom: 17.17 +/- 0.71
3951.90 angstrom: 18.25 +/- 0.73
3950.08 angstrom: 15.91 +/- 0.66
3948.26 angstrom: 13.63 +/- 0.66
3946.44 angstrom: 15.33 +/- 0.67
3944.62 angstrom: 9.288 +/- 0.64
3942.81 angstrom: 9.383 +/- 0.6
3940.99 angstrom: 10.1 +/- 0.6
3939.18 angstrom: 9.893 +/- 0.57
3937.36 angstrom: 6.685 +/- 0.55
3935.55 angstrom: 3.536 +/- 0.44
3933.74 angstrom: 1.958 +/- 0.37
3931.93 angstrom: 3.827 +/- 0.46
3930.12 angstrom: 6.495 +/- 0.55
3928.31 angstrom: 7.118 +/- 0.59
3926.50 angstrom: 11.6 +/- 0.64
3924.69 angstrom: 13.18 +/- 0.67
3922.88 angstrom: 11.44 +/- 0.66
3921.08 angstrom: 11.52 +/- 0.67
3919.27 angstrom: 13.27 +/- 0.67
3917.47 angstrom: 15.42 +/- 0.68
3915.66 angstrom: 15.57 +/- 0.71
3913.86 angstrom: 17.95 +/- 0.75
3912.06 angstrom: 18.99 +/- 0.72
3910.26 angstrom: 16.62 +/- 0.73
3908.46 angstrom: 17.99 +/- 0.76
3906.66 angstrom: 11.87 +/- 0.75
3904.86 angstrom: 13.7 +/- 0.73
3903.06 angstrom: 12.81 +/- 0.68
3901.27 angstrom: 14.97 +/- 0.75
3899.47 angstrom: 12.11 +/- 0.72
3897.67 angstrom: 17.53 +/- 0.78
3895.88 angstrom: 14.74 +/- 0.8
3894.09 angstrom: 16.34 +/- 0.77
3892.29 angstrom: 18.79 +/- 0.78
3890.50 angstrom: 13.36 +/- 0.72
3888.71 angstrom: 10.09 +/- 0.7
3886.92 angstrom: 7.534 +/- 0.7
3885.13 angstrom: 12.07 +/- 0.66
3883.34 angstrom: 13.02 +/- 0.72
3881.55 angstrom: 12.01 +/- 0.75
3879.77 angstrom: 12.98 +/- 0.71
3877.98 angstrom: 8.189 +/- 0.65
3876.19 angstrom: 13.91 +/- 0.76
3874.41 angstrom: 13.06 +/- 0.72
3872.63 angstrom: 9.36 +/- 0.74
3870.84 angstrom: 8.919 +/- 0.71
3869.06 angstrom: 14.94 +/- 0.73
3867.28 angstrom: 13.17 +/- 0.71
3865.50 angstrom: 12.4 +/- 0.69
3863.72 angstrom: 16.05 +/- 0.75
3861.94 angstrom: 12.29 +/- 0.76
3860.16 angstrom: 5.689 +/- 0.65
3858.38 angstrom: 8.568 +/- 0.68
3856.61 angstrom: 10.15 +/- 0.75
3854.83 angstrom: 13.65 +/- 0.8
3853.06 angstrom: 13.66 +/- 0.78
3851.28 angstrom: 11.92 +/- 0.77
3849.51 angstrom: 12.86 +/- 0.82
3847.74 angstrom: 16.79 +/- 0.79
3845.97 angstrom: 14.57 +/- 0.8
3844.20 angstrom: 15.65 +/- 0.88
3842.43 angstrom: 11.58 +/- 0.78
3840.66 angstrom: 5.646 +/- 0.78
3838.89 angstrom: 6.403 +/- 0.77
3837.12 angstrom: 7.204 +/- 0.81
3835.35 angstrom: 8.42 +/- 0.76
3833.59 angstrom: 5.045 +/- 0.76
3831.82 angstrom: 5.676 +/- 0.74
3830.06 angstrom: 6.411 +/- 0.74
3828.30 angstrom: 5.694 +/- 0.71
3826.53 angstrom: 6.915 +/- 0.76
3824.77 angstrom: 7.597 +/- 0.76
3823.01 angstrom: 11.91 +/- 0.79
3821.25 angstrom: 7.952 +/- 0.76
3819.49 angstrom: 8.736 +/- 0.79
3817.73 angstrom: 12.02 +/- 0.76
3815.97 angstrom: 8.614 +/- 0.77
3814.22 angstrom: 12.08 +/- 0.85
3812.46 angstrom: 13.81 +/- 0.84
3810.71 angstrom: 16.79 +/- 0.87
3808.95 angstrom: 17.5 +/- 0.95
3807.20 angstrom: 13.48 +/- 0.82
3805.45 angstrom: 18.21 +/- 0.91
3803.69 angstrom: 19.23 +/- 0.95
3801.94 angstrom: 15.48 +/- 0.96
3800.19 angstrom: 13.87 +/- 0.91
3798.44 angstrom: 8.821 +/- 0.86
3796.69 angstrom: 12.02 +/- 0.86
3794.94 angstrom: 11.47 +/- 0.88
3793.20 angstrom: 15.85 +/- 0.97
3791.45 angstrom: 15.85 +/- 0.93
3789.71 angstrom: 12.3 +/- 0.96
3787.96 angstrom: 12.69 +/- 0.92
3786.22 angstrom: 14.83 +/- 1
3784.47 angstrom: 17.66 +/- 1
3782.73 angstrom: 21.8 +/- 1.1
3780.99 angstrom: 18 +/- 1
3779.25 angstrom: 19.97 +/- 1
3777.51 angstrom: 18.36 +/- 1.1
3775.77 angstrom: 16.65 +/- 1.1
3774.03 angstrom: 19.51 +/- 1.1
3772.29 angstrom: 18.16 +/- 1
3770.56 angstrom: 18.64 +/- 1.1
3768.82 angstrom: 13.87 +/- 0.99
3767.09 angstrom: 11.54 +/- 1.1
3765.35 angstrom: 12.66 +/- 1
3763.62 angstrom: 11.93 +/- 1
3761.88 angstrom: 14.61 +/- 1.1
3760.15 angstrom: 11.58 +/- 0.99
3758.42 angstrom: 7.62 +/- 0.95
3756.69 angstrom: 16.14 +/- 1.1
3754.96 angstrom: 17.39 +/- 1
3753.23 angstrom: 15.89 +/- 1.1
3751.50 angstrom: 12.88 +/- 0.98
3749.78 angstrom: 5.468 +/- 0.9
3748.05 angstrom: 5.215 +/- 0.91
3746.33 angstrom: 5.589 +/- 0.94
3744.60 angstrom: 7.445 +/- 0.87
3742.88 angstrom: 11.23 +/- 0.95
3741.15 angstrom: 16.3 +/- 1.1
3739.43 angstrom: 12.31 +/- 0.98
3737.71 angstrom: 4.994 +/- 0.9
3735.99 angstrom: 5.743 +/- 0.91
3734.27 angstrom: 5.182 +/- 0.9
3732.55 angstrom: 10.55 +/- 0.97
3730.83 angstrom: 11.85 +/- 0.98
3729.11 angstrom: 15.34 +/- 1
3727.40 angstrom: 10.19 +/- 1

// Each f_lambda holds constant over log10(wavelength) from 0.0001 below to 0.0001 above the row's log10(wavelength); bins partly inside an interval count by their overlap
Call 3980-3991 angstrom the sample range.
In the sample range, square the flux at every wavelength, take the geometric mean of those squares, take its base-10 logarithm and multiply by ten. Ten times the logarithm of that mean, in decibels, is 26.1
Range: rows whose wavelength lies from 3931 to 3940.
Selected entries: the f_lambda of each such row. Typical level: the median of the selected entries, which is 4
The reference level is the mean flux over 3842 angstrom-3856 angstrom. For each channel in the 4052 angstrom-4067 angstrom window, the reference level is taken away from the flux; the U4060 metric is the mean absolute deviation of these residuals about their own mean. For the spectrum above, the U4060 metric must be 2.3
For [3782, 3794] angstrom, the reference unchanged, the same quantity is 2.2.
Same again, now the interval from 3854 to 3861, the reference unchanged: 2.4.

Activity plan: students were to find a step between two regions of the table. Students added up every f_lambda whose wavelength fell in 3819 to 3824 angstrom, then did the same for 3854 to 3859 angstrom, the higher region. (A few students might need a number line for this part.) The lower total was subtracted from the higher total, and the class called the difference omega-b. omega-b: 4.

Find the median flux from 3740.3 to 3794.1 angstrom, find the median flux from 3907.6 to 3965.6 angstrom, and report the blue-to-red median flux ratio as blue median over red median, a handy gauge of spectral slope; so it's 1.2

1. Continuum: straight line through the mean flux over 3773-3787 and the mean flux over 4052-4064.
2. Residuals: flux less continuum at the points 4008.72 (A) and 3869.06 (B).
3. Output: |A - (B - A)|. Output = 11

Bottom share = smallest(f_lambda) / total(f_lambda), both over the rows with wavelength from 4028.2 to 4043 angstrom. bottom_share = 0.10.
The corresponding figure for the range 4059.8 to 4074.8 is 0.09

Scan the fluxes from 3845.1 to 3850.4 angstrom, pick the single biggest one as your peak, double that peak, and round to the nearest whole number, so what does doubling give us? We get 34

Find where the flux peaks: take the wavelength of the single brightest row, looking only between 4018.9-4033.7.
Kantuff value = 4029.08 angstrom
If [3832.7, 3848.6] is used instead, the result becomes 3847.74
